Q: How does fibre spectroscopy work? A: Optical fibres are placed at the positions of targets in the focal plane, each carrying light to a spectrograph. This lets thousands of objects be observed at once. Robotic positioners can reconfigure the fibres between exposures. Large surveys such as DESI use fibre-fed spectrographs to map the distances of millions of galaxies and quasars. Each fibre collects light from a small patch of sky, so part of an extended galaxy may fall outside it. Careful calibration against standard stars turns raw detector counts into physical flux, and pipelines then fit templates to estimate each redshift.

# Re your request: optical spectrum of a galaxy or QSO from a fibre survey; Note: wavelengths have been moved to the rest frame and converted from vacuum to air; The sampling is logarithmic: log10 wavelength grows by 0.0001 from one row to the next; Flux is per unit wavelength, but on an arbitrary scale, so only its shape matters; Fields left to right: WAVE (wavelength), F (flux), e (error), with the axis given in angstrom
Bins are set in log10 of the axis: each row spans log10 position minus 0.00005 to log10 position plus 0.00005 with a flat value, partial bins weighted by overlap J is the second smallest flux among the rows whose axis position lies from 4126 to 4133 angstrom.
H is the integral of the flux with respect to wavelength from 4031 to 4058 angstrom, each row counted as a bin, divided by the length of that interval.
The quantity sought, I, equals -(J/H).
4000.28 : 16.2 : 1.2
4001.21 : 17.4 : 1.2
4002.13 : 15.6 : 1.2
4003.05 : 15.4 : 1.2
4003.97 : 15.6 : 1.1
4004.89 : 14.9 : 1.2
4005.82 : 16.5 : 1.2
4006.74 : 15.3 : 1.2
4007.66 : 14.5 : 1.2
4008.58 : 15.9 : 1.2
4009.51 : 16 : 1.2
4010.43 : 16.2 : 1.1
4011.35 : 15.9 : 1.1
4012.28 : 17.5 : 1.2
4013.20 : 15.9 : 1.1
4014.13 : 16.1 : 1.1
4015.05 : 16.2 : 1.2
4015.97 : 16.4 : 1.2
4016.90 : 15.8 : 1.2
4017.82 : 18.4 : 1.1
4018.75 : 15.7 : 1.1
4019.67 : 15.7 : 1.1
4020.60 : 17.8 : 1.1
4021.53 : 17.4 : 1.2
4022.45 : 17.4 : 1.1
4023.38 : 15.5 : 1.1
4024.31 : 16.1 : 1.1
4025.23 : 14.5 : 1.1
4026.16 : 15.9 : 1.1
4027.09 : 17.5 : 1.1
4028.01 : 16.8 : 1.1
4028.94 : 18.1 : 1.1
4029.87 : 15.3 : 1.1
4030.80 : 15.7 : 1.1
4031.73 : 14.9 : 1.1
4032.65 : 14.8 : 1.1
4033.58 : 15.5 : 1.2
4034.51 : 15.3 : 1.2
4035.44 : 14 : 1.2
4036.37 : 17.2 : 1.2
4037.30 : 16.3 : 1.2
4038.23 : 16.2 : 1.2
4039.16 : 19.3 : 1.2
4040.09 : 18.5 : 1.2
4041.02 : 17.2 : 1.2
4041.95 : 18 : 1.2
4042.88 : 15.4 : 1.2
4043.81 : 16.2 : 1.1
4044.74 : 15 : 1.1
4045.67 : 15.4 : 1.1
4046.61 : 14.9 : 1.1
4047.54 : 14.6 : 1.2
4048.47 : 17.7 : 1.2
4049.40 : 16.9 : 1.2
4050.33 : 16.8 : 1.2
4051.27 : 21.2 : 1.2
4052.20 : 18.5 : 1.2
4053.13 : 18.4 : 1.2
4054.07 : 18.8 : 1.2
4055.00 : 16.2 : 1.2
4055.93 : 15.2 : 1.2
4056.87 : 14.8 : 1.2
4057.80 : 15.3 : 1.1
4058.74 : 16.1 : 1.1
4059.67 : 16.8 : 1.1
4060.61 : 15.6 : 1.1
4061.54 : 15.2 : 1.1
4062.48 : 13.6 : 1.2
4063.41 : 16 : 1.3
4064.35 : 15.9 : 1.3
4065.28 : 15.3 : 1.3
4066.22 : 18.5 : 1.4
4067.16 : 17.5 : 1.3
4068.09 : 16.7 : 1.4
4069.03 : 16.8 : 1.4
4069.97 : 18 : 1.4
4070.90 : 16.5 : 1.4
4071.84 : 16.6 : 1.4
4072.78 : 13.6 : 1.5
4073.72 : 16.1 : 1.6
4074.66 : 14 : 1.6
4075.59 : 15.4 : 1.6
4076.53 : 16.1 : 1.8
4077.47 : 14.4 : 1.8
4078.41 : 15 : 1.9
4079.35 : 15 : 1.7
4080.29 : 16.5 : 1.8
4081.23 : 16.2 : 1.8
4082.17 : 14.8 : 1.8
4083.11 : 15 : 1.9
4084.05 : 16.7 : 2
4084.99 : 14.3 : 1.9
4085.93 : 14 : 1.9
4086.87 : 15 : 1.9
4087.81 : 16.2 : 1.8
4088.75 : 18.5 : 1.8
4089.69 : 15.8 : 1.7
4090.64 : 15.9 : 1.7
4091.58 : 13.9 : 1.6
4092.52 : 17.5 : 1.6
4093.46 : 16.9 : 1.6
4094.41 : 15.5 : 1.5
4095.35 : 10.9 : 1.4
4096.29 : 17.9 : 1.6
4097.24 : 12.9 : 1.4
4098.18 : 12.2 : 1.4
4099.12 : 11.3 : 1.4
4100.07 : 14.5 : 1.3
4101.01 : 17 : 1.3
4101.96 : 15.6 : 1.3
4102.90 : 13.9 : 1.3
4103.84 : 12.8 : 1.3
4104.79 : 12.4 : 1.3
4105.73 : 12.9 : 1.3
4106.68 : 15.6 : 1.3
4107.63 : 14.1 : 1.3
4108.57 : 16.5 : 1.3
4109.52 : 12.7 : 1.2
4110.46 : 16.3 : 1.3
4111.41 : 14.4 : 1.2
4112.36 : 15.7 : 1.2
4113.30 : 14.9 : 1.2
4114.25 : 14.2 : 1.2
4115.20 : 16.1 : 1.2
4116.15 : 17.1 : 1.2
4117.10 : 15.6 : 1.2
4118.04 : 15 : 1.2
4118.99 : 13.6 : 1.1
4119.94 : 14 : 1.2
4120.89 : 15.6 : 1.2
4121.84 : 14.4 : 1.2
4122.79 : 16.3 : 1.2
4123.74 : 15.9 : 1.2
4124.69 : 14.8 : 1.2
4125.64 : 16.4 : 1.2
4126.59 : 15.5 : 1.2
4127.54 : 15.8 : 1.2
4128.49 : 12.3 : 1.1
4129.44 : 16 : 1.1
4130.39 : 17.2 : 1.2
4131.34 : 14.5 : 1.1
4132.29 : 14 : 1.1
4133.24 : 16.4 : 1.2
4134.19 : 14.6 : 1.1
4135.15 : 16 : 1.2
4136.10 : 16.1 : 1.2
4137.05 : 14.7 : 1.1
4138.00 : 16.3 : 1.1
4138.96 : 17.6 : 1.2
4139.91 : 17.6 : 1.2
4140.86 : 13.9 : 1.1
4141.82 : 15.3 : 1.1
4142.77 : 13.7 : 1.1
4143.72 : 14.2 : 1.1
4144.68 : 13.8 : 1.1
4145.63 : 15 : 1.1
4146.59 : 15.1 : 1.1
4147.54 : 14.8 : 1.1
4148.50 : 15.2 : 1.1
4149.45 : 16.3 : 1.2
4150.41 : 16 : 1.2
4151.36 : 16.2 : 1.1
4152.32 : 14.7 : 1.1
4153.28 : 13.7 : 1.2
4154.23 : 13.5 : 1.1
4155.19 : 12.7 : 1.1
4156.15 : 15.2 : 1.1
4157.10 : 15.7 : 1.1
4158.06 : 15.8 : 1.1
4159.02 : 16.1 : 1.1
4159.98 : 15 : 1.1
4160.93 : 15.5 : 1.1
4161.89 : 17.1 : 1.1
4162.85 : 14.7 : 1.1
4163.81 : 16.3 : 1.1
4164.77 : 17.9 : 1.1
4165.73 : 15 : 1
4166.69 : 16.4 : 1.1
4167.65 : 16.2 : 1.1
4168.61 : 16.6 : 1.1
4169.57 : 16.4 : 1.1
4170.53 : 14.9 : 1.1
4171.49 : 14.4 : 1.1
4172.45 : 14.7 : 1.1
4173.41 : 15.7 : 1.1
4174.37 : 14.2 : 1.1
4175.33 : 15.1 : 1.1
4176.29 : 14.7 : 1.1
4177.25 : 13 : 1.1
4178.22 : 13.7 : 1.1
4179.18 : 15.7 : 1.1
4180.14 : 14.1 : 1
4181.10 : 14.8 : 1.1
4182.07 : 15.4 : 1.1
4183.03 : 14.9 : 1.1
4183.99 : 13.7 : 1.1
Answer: -0.85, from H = 16.5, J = 14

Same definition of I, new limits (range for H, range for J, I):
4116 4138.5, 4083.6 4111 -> -0.74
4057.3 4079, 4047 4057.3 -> -0.93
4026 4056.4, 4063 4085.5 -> -0.84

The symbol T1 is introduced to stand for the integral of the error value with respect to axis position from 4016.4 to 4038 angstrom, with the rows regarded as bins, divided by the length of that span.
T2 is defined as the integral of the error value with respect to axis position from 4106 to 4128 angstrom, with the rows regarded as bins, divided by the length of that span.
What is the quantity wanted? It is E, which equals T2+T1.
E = 2.34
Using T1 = 1.13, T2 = 1.21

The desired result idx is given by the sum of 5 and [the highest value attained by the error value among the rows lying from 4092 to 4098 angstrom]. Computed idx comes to 6.60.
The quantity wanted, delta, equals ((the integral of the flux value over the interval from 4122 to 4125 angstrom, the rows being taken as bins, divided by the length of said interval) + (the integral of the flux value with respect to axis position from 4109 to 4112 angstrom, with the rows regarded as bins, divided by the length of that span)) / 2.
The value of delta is 15.0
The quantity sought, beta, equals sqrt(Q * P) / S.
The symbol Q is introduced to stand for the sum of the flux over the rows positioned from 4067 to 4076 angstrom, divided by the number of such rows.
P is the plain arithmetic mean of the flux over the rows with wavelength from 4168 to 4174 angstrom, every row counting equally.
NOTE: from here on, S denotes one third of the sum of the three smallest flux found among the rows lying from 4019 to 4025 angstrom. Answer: 1.00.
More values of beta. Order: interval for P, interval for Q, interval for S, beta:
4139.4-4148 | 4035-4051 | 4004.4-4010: 1.05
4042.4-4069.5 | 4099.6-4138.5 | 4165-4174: 1.07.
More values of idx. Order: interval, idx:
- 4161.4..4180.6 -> 6.10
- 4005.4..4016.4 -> 6.20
